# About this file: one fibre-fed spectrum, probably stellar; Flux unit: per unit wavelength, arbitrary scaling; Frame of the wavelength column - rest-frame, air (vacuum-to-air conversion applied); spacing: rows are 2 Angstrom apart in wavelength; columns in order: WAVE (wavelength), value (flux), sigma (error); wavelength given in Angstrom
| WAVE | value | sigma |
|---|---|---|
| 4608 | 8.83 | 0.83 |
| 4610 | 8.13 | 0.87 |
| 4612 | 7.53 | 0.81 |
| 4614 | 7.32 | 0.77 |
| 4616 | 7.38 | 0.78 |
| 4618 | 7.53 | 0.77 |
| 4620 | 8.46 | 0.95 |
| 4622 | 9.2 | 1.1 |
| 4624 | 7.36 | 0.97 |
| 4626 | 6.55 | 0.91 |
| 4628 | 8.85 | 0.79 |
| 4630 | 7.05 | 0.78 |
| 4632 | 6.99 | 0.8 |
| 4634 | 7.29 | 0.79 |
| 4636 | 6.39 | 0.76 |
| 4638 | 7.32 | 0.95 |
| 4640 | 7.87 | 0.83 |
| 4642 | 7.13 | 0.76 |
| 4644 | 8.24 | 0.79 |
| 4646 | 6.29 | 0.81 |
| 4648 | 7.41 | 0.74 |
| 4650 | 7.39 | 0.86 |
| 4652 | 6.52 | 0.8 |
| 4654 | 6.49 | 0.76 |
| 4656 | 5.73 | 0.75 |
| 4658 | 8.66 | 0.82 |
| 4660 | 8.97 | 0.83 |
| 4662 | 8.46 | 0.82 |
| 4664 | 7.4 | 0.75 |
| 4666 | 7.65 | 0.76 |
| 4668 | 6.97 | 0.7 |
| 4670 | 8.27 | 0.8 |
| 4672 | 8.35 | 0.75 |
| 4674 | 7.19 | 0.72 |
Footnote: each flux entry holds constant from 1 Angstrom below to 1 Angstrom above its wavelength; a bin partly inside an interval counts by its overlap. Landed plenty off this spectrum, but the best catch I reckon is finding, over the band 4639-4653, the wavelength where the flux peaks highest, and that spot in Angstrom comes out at 4644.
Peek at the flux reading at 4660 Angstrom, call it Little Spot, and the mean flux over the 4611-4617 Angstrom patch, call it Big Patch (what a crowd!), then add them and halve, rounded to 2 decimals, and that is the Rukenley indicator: 8.19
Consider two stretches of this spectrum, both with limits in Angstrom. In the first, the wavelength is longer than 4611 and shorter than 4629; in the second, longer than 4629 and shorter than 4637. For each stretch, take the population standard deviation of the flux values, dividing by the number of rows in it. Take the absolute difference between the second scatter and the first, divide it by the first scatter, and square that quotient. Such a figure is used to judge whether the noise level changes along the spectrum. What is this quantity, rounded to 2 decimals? 0.35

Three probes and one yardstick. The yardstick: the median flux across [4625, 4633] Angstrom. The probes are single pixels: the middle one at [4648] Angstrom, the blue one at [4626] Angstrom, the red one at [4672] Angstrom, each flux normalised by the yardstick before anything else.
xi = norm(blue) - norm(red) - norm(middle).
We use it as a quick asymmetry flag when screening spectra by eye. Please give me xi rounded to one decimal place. -1.3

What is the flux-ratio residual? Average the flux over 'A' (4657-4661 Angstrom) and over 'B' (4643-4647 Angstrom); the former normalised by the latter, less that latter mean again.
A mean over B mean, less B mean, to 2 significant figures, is -6.1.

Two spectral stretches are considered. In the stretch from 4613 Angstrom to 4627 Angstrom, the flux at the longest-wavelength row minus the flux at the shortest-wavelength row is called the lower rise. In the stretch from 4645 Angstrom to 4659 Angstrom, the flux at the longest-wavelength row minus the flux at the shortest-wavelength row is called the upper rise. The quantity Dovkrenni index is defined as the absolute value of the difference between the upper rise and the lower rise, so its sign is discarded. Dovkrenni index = 3.1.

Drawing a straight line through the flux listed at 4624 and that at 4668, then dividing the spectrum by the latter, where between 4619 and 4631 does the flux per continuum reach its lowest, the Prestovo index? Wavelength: 4626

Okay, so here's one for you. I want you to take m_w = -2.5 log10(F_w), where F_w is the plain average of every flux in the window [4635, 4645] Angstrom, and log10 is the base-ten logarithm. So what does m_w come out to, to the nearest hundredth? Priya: -2.17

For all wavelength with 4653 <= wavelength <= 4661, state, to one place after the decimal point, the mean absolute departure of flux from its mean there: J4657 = 1.4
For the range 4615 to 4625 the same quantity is 0.7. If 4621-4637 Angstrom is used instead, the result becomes 0.8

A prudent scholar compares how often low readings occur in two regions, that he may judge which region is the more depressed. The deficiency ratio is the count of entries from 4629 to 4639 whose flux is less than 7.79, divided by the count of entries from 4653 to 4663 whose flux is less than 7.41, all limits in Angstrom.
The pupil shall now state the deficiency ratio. 2.5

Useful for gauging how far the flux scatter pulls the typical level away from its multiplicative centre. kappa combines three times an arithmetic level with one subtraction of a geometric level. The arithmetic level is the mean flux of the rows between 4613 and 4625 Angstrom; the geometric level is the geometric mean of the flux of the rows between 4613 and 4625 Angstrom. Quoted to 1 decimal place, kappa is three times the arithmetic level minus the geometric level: 15.8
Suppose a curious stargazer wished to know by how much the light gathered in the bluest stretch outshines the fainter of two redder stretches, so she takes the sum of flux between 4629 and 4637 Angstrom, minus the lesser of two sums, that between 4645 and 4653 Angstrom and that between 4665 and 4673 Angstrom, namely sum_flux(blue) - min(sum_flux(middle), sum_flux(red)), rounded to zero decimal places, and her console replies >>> 0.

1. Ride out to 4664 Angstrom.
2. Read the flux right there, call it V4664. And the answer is 7.4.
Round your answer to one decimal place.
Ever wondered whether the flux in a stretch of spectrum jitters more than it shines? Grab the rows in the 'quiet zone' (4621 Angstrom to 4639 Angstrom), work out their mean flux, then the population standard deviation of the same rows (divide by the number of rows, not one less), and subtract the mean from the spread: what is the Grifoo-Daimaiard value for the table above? -6.5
